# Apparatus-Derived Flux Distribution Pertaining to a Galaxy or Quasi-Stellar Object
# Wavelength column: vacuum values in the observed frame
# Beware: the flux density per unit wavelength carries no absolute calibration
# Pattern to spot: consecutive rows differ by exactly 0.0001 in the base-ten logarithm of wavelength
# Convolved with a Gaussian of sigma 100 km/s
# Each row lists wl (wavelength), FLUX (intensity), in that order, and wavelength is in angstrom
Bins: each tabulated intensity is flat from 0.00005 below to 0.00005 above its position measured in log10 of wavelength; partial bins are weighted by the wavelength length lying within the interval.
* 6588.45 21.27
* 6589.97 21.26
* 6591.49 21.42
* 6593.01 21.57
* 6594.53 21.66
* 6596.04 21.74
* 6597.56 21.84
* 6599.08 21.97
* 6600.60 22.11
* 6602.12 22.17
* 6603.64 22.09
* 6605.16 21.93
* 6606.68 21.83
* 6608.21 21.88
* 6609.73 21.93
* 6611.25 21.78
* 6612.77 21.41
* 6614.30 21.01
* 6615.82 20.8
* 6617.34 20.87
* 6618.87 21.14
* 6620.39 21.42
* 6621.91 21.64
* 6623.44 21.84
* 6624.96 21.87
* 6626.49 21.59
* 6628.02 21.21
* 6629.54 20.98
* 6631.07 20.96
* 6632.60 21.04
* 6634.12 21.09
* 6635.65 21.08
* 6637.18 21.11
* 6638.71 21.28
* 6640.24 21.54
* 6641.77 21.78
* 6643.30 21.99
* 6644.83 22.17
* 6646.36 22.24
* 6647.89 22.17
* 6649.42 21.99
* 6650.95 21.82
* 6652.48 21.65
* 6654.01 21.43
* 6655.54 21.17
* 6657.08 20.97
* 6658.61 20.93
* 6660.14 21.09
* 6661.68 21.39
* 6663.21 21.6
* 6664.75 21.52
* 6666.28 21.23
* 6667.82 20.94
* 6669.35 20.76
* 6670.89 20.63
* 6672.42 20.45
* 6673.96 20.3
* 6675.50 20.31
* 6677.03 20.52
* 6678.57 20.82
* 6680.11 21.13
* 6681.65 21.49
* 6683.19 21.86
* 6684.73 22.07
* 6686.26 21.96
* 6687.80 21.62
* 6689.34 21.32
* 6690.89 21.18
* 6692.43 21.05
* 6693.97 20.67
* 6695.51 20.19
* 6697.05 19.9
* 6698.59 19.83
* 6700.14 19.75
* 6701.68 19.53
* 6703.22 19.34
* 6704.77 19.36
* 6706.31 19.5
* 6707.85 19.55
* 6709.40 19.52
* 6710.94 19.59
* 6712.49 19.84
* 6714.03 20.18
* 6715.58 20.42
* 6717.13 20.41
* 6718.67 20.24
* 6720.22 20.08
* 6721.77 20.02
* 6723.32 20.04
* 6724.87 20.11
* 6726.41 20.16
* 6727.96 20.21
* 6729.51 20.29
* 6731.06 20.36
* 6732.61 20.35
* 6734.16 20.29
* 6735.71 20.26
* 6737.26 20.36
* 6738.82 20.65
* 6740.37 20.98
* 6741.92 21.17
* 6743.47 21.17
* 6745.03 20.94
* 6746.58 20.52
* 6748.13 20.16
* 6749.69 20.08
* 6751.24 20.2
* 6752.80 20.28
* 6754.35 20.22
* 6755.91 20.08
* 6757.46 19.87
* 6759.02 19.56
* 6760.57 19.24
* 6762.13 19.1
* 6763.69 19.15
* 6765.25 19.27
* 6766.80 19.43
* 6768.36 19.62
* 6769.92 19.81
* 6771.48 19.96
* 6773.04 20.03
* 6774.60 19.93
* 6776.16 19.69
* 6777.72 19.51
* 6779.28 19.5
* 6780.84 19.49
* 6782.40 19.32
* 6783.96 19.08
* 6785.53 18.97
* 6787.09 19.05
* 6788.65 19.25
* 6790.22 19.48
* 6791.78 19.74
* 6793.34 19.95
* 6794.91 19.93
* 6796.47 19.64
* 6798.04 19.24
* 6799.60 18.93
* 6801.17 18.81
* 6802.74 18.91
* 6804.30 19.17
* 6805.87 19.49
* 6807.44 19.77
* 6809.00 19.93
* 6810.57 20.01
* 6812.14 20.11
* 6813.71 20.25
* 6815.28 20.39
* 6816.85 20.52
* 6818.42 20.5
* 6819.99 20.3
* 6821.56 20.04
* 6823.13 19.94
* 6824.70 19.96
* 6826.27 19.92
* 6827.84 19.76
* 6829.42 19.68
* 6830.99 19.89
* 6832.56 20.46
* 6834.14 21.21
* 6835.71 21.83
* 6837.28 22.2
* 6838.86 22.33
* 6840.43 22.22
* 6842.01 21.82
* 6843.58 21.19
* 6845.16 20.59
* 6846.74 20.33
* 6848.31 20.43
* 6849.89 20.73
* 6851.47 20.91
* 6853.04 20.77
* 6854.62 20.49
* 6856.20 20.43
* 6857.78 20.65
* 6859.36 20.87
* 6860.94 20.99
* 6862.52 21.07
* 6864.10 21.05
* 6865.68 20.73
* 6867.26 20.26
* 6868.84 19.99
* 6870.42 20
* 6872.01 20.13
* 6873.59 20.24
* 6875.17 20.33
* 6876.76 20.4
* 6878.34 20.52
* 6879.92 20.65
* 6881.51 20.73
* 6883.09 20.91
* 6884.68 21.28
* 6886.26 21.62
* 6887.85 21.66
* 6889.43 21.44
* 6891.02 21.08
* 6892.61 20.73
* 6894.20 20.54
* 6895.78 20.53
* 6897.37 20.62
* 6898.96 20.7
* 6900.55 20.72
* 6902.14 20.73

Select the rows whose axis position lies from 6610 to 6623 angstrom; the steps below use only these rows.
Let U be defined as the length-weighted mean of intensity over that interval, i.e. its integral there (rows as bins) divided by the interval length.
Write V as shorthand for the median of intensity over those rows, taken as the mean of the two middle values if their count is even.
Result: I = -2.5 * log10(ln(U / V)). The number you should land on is 7.3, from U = 21.3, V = 21.3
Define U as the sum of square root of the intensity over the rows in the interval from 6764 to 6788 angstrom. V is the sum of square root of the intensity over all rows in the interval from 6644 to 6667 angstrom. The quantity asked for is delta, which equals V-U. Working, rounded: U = 66.3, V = 69.6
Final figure 3.4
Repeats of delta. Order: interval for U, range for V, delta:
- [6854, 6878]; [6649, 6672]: 1.3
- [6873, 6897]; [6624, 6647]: 1.0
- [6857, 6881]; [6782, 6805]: -2.1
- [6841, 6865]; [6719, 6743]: -0.8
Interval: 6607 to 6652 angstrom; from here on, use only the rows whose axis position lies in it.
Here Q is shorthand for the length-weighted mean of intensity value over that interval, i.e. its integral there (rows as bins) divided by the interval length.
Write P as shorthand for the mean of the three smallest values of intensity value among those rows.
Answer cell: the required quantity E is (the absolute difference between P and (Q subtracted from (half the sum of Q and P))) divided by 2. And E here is 10.6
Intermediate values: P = 20.9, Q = 21.5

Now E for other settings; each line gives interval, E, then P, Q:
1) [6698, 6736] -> 9.8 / 19.4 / 20.0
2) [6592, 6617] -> 10.7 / 21.1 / 21.7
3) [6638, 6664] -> 10.6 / 21.0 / 21.6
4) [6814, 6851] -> 10.1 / 19.8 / 20.7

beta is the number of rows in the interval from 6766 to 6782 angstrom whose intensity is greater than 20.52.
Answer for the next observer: 0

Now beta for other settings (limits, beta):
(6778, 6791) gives 0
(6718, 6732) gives 0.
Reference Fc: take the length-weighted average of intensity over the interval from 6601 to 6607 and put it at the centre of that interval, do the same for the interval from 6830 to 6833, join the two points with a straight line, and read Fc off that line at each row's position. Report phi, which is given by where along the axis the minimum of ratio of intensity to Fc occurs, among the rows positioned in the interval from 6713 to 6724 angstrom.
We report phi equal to 6721.77 angstrom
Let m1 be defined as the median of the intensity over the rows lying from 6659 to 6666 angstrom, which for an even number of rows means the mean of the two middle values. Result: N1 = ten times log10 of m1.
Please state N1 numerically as 13.3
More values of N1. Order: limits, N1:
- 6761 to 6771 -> 12.9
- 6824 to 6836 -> 13.0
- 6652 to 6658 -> 13.3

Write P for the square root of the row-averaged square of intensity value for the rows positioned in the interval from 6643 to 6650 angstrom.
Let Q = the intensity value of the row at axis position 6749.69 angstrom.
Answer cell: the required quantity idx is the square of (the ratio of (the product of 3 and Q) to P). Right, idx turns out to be 7.4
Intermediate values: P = 22.1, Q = 20.08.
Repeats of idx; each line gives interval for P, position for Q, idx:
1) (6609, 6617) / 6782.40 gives 7.3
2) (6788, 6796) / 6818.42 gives 9.8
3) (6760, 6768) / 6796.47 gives 9.4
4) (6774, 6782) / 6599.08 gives 11.3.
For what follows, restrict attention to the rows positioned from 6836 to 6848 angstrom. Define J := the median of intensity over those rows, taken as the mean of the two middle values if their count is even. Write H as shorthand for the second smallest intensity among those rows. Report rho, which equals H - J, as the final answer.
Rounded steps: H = 20.59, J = 21.82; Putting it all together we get -1.23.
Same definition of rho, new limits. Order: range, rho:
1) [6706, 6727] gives -0.54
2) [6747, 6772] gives -0.69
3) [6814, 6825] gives -0.34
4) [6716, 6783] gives -0.93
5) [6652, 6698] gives -0.92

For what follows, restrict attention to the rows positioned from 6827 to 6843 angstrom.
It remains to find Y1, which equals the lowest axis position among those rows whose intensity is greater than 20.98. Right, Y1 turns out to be 6834.14 angstrom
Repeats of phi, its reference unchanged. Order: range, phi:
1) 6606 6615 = 6614.30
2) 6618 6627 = 6618.87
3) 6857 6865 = 6857.78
